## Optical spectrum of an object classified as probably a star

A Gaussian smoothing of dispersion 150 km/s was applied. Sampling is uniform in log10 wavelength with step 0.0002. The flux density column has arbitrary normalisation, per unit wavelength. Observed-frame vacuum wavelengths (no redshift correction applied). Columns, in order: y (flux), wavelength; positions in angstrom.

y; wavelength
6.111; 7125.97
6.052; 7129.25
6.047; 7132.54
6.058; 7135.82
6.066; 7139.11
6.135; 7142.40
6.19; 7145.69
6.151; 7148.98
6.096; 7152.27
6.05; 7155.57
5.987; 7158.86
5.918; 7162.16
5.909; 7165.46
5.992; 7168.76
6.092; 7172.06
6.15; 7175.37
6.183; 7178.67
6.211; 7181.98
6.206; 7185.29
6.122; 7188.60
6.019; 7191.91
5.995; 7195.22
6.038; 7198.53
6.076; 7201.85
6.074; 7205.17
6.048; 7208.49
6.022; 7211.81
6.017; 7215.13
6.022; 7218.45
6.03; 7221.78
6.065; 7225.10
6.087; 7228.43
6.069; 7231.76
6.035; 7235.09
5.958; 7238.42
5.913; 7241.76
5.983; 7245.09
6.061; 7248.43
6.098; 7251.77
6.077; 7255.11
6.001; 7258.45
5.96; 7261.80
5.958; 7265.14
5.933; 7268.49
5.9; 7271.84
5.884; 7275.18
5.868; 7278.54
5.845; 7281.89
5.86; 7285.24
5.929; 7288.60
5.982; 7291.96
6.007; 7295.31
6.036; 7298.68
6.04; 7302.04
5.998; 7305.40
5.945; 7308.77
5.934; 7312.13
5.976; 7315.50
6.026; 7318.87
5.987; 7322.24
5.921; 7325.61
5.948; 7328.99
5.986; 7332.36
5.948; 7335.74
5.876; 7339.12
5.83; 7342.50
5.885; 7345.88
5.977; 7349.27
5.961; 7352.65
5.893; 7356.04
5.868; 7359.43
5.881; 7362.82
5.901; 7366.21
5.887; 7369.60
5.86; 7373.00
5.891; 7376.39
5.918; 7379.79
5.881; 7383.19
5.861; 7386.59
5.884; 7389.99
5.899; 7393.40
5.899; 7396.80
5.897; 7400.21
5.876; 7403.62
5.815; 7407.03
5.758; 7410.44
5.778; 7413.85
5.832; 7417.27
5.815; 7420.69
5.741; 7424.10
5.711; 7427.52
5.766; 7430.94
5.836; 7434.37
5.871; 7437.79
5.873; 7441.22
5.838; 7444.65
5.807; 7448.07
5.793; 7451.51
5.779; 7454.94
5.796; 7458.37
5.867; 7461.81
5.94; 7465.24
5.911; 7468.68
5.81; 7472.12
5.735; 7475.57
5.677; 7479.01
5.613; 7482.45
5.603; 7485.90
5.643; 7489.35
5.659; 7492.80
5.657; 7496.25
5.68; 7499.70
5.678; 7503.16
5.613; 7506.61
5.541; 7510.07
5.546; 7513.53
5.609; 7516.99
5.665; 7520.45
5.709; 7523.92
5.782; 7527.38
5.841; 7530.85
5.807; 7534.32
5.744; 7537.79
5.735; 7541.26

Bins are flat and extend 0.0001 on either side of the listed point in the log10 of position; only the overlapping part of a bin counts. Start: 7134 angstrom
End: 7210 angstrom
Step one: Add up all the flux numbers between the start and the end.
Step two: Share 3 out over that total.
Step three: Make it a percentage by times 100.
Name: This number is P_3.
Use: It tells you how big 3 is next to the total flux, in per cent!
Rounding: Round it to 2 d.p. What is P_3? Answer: 2.15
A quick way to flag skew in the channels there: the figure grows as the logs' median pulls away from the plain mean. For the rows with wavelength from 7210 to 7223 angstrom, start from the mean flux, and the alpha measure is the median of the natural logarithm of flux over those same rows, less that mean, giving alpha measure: -4.23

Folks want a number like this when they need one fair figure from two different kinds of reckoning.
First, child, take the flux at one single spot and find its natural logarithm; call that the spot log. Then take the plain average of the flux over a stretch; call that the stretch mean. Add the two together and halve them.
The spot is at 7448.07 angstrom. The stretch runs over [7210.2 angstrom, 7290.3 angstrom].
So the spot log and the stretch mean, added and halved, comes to 3.87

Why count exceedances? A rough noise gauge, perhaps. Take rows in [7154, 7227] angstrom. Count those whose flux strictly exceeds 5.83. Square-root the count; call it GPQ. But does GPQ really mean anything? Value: 4.7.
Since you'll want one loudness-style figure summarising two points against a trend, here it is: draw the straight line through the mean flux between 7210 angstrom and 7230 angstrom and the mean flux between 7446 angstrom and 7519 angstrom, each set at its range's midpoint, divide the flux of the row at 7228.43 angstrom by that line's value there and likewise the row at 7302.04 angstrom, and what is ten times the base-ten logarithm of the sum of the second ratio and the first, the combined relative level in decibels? 3.07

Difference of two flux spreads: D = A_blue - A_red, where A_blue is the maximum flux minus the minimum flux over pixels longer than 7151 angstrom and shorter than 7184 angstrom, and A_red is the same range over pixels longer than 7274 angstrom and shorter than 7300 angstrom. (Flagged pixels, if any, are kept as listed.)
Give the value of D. 0.11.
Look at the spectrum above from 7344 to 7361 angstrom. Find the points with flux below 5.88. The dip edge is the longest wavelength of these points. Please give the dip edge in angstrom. 7359.43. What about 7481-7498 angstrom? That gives 7496.25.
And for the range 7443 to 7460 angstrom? 7458.37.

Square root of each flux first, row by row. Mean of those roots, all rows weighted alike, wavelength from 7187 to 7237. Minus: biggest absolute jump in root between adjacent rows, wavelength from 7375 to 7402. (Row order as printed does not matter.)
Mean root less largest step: 2.45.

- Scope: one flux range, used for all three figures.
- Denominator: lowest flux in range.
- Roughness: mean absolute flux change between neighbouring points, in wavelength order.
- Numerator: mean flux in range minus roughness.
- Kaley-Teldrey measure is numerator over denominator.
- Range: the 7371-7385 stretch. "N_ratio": 0.999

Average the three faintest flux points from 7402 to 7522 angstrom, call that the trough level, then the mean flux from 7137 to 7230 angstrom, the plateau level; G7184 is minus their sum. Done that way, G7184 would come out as -11.6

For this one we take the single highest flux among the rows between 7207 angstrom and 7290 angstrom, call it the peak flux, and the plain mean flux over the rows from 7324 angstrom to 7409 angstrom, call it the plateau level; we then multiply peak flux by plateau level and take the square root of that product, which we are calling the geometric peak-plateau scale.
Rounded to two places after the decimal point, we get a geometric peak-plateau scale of 6.00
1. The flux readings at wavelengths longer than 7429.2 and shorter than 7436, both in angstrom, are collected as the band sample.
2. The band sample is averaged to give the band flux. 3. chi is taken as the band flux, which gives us 5.80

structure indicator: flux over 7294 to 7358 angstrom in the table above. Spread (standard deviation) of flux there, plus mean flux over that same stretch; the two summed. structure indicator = 6.01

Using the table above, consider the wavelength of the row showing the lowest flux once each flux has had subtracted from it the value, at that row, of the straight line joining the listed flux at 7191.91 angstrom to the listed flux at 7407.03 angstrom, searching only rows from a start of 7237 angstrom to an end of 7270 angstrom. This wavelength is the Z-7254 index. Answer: 7241.76 angstrom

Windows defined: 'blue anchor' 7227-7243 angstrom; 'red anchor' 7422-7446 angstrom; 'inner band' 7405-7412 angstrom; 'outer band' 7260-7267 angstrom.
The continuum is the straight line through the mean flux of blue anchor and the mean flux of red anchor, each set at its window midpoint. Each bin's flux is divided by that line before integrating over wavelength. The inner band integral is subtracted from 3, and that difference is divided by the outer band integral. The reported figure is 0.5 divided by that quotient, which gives -0.88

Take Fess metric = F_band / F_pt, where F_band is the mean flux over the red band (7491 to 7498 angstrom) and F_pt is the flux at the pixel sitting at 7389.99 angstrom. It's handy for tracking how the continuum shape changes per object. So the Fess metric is 0.96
